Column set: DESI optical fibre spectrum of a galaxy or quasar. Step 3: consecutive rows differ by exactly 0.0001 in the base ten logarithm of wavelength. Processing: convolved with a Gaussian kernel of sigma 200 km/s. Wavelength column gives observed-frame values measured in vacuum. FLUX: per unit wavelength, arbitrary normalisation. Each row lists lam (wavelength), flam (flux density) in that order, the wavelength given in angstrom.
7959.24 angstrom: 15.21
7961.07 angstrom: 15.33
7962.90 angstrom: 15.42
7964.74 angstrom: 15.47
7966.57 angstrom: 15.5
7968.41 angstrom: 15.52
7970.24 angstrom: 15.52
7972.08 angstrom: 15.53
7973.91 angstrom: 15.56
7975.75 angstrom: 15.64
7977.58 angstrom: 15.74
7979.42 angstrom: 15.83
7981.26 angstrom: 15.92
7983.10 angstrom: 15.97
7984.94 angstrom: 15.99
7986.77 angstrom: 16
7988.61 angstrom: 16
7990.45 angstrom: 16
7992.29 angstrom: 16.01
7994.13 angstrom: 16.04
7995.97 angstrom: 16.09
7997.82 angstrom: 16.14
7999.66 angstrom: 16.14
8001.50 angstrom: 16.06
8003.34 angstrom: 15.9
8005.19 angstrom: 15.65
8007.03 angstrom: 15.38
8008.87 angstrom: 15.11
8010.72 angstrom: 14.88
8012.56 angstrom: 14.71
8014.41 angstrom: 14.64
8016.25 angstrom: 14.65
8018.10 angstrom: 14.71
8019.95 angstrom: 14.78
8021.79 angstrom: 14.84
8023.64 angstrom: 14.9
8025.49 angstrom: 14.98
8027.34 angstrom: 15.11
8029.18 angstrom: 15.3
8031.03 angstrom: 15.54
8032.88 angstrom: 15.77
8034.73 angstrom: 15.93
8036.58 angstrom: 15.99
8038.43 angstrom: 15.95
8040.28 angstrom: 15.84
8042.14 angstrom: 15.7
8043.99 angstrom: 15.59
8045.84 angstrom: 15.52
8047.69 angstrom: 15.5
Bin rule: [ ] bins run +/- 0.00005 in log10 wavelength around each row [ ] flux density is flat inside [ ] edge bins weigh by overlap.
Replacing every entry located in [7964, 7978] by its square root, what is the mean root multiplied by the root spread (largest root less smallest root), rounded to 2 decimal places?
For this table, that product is 0.13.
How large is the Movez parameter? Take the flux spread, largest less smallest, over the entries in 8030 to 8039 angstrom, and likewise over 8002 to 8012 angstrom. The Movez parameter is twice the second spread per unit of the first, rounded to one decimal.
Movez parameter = 4.5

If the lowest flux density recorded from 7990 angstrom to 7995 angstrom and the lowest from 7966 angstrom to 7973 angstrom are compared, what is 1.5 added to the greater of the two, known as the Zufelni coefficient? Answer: 17.5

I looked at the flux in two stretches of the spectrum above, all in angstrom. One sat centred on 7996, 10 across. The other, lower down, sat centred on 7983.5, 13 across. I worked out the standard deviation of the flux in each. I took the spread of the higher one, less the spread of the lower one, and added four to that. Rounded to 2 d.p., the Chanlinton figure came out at 3.96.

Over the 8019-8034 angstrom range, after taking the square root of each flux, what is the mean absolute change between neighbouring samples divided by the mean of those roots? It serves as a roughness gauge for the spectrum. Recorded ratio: 0.0046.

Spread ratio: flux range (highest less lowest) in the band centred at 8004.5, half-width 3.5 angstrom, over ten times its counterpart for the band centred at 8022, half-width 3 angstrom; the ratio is 0.57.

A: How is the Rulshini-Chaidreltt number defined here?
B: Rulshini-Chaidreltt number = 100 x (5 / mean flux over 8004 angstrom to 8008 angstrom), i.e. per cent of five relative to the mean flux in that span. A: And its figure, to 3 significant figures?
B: 32.2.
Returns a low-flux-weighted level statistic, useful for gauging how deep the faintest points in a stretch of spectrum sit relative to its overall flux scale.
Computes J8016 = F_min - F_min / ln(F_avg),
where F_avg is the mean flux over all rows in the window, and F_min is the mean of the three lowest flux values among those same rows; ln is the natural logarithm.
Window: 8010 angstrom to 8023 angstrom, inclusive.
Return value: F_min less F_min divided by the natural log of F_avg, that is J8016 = 9.2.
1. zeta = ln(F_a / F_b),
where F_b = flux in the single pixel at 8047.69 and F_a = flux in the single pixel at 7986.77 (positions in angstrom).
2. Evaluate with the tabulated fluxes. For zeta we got 0.032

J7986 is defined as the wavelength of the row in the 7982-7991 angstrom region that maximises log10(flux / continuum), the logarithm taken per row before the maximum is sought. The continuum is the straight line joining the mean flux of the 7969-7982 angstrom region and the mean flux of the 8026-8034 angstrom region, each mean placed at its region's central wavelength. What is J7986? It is 7990.45 angstrom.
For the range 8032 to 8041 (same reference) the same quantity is 8036.58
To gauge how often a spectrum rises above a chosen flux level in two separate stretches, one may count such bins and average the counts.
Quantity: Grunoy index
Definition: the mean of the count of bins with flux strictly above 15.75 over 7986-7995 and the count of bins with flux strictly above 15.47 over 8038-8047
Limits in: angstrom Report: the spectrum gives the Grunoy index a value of 5.0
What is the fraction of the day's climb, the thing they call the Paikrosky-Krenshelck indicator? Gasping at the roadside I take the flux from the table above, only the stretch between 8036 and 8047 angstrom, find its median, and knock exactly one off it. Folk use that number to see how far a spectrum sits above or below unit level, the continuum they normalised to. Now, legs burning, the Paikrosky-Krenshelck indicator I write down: 14.8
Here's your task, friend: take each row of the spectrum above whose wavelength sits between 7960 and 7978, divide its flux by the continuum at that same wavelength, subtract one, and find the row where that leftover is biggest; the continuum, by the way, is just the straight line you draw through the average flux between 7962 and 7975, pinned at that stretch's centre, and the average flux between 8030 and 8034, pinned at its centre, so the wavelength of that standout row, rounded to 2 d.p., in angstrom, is 7977.58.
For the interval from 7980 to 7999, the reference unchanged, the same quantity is 7997.82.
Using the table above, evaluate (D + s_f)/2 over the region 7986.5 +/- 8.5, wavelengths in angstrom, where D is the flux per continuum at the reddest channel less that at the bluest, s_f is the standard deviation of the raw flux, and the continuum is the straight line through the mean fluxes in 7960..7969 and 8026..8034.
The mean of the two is 0.04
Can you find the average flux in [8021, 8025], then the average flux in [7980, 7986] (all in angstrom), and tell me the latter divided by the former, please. 1.07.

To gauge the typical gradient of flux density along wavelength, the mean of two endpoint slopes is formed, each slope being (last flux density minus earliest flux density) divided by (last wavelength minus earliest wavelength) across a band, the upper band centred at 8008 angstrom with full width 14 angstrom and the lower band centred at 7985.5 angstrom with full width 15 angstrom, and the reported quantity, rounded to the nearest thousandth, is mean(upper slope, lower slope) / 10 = -0.005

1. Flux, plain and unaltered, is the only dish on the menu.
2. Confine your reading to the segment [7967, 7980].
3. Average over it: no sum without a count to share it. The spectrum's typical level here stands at 15.6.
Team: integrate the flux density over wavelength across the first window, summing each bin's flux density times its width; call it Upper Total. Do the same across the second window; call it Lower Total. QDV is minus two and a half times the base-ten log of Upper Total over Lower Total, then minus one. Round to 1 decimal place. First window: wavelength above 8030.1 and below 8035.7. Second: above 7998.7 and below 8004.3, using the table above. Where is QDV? -1.0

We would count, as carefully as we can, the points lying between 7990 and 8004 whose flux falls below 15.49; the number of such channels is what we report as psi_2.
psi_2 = 0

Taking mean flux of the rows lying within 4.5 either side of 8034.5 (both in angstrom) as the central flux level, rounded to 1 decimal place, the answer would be 15.8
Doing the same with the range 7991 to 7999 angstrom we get 16.1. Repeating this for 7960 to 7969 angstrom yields 15.4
